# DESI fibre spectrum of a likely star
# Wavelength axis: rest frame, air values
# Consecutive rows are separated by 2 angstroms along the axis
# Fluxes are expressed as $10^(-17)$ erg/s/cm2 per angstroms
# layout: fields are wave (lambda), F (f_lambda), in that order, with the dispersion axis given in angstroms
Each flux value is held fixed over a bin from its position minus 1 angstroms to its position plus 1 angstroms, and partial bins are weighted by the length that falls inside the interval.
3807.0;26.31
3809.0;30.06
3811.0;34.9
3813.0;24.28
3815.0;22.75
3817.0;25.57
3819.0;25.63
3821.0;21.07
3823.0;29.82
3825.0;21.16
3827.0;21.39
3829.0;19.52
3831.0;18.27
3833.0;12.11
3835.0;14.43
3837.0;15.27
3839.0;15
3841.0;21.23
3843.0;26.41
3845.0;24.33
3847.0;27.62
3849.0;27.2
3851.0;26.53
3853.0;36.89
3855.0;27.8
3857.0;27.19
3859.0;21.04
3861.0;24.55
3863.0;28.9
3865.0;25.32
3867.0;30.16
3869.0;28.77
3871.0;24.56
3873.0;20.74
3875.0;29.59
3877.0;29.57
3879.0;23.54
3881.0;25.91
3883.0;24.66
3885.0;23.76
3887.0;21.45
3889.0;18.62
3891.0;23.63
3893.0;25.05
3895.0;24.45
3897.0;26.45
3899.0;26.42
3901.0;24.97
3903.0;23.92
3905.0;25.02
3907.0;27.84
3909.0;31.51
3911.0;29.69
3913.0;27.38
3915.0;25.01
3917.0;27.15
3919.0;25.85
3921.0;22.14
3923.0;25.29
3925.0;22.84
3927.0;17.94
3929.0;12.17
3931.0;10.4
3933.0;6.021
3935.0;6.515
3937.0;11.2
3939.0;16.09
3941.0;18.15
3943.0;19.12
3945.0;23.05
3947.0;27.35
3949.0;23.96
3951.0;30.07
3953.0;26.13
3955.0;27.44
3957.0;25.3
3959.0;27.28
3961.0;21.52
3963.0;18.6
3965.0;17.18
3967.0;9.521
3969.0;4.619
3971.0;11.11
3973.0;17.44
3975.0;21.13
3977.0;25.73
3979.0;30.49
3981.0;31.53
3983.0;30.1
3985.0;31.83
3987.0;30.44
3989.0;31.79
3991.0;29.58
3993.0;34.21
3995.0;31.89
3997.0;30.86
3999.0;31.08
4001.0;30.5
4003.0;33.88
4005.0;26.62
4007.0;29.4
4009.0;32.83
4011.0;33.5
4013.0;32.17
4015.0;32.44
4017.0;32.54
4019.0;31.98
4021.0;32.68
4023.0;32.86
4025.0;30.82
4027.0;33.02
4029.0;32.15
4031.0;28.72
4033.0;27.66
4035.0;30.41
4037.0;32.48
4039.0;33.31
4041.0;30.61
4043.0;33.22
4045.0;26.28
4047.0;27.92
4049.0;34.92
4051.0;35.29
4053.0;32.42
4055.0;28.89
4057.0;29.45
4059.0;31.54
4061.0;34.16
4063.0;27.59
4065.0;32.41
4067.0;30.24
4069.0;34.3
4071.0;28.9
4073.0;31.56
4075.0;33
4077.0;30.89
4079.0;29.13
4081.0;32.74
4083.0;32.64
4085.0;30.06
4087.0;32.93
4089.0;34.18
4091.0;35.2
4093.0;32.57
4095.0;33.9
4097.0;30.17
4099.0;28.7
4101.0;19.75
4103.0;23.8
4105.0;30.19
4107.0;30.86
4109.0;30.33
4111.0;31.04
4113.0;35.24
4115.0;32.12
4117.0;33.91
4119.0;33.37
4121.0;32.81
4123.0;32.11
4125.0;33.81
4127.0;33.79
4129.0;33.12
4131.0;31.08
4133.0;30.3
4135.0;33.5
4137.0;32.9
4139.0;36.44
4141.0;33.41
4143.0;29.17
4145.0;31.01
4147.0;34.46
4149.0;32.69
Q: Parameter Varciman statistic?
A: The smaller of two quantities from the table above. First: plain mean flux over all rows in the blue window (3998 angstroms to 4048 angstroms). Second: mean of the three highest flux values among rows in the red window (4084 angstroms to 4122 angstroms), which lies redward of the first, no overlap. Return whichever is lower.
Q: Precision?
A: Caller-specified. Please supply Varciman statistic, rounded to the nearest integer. 31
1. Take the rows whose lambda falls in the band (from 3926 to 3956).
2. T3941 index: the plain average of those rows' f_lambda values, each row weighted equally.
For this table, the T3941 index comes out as 18.4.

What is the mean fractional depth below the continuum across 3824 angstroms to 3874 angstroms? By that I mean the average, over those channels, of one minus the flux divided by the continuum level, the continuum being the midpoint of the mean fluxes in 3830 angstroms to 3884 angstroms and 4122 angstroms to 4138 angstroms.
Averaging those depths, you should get 0.2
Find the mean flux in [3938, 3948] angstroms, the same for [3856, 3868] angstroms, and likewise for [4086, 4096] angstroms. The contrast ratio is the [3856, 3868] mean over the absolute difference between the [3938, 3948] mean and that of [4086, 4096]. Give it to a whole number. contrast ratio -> 2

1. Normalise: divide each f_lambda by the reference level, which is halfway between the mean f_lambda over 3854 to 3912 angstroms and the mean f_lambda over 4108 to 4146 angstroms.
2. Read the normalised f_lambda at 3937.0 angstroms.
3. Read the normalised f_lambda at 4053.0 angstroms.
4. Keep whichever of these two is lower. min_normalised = 0.38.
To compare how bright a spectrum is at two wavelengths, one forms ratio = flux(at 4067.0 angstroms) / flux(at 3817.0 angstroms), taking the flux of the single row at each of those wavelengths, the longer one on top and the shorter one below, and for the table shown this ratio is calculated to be 1.2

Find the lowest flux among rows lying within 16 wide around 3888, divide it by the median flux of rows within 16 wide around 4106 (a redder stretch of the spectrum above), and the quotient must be 0.62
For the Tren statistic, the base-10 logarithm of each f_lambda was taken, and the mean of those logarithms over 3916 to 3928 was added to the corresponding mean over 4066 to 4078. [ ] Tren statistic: 2.87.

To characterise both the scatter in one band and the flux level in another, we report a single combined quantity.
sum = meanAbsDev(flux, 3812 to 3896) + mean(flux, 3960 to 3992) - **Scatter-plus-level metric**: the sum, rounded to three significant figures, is 26.3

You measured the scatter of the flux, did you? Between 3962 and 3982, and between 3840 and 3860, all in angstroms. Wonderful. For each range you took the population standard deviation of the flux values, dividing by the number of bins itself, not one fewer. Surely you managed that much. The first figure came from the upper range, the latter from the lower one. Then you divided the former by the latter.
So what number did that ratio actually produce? 2.0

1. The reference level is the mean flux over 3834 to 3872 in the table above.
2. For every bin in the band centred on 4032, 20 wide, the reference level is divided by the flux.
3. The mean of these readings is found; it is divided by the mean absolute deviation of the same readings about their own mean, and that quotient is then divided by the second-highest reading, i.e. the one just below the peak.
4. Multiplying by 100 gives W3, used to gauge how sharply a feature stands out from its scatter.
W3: 2269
